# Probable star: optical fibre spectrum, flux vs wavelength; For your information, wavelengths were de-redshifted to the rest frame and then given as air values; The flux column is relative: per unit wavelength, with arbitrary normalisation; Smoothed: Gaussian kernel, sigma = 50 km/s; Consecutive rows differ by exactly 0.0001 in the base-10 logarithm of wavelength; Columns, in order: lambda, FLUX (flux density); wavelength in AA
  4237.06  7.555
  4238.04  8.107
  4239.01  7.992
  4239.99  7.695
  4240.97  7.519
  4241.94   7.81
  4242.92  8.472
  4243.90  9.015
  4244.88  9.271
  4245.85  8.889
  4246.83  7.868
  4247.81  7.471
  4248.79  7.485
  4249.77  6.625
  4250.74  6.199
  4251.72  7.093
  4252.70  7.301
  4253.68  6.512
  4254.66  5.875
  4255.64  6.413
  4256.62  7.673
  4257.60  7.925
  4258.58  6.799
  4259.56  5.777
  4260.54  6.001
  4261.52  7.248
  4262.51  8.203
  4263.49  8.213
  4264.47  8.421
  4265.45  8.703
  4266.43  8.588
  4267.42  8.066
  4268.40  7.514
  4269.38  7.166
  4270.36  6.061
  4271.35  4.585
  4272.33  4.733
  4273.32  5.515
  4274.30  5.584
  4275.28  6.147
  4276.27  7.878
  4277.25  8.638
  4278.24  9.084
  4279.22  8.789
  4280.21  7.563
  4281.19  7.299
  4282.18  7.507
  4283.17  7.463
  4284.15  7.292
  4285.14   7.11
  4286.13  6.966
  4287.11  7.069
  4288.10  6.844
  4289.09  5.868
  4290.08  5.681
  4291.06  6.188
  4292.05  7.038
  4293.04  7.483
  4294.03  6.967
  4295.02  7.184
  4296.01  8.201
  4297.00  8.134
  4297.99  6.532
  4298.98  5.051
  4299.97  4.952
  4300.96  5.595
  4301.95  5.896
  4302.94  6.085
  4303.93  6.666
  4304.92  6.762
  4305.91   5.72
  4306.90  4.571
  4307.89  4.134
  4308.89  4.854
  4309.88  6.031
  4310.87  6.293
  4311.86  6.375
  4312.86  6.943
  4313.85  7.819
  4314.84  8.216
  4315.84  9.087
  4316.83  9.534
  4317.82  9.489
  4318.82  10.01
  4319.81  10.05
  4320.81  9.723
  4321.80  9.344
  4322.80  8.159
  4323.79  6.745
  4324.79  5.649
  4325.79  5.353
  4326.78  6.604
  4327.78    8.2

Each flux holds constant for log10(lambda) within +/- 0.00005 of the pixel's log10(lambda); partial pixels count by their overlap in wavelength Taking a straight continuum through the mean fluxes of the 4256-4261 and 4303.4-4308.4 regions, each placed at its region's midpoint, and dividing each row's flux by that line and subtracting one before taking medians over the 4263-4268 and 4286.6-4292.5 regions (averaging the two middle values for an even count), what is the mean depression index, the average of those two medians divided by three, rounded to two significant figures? 0.058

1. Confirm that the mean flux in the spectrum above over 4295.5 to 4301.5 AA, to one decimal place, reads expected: 6.4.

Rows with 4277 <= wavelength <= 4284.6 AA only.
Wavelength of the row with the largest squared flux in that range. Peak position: 4278.24 AA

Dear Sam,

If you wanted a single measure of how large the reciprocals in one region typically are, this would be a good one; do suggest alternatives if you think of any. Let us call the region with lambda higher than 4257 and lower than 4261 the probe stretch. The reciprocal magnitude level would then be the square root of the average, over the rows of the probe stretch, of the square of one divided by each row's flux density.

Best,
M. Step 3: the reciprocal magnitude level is 0.15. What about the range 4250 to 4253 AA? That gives 0.15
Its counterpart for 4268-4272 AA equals 0.17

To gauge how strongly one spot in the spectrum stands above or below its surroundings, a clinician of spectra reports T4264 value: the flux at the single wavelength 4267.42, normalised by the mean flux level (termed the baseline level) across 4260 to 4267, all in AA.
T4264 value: 1.02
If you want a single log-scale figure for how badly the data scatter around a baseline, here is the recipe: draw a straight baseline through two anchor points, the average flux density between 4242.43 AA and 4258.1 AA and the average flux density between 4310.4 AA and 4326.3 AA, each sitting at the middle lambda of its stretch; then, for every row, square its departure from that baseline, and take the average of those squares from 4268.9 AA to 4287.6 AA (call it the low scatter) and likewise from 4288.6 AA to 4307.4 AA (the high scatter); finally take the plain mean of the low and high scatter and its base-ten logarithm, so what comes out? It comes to 0.43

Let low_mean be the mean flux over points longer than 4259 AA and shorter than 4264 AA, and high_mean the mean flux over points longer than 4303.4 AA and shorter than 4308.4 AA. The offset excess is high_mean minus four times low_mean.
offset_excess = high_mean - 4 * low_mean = -22.8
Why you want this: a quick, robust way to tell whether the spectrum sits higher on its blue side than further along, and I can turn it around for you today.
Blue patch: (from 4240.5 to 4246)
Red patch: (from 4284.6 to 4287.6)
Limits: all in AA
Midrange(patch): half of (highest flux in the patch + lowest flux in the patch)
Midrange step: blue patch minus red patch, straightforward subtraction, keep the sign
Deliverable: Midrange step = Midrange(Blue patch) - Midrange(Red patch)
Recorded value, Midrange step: 1.4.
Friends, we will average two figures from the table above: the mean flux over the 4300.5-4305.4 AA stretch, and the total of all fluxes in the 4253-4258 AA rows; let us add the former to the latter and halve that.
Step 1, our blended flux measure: 20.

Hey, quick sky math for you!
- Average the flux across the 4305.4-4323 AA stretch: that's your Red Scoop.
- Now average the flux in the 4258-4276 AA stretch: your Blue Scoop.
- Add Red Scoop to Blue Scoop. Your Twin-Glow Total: 14.4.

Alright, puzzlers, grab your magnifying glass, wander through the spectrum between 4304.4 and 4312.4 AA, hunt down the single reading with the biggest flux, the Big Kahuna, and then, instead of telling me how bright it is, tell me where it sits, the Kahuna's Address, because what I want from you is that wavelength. 4304.92 AA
